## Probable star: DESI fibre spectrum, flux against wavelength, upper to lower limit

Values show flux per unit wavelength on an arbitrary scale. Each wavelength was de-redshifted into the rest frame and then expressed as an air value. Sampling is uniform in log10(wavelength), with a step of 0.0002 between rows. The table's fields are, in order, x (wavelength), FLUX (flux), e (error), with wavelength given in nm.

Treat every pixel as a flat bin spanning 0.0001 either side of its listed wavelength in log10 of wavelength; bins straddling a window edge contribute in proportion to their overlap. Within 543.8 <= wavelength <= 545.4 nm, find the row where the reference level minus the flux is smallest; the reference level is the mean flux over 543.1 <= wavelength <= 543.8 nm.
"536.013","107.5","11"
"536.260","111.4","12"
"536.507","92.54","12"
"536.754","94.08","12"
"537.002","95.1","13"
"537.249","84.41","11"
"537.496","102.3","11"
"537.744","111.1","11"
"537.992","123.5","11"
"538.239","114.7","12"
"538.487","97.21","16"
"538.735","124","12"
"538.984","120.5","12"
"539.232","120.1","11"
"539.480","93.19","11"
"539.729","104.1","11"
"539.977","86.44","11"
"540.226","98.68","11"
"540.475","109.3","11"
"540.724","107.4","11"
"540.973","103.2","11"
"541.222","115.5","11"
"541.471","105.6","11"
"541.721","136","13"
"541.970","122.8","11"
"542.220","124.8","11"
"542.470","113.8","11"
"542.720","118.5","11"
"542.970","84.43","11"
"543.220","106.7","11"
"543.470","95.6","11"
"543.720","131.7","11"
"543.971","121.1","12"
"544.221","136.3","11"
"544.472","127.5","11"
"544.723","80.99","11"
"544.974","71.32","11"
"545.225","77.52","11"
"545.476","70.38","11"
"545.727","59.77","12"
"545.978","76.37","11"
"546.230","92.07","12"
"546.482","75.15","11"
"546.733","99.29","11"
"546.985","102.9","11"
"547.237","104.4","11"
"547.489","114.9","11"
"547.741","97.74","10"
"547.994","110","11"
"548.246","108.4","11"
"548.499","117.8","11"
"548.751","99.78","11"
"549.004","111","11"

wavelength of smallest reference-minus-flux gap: 544.221 nm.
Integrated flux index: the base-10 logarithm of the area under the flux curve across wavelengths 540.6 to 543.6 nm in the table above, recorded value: 2.52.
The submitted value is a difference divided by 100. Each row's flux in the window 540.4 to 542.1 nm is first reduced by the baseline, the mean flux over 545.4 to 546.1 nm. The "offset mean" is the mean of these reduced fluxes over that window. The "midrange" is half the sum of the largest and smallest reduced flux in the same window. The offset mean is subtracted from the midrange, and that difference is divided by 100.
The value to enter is 0.05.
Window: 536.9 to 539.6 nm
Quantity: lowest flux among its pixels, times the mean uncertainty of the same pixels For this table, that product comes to 1005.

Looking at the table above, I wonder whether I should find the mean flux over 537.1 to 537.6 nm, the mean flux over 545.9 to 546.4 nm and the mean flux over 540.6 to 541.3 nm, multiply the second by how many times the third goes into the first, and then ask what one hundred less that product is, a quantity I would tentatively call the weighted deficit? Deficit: 28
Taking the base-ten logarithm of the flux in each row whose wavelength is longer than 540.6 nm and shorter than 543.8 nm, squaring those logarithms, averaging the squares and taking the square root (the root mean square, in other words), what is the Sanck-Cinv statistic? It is 2.05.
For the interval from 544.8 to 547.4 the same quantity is 1.91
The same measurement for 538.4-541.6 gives 2.03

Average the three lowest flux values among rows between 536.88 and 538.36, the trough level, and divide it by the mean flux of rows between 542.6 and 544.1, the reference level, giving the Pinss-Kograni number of 0.86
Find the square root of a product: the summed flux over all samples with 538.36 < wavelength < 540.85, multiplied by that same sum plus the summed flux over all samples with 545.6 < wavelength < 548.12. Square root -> 1454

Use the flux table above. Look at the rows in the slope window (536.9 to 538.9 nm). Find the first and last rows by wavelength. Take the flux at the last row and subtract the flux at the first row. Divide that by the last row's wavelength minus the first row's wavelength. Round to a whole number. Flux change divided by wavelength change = 17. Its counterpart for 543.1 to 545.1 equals -20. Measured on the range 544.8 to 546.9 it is 16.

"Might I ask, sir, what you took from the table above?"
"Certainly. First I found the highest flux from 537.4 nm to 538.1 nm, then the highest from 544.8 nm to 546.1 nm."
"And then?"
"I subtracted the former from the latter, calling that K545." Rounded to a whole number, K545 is -46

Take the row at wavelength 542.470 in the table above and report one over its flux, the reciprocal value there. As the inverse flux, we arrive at 0.0088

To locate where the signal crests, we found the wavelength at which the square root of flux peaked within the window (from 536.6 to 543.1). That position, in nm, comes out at 541.721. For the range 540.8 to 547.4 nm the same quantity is 544.221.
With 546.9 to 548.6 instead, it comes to 548.499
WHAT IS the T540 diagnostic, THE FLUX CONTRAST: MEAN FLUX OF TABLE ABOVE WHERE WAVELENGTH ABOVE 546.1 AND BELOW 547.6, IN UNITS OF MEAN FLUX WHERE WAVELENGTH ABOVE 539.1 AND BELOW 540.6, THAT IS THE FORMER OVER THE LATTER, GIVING 0.96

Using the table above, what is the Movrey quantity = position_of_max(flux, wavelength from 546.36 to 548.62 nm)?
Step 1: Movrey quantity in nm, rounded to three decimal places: 548.499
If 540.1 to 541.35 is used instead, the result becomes 541.222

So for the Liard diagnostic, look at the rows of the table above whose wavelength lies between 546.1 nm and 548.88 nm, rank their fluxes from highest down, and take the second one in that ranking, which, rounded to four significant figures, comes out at 114.9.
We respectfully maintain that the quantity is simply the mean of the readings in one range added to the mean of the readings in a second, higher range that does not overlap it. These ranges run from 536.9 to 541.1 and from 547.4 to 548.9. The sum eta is 214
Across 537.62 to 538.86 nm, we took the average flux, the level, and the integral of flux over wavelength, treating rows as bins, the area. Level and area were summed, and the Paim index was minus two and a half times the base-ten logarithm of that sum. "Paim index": -6.02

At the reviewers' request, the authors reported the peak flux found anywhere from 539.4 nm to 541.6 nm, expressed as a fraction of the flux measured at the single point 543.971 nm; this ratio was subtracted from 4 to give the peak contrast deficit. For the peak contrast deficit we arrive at 3.05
